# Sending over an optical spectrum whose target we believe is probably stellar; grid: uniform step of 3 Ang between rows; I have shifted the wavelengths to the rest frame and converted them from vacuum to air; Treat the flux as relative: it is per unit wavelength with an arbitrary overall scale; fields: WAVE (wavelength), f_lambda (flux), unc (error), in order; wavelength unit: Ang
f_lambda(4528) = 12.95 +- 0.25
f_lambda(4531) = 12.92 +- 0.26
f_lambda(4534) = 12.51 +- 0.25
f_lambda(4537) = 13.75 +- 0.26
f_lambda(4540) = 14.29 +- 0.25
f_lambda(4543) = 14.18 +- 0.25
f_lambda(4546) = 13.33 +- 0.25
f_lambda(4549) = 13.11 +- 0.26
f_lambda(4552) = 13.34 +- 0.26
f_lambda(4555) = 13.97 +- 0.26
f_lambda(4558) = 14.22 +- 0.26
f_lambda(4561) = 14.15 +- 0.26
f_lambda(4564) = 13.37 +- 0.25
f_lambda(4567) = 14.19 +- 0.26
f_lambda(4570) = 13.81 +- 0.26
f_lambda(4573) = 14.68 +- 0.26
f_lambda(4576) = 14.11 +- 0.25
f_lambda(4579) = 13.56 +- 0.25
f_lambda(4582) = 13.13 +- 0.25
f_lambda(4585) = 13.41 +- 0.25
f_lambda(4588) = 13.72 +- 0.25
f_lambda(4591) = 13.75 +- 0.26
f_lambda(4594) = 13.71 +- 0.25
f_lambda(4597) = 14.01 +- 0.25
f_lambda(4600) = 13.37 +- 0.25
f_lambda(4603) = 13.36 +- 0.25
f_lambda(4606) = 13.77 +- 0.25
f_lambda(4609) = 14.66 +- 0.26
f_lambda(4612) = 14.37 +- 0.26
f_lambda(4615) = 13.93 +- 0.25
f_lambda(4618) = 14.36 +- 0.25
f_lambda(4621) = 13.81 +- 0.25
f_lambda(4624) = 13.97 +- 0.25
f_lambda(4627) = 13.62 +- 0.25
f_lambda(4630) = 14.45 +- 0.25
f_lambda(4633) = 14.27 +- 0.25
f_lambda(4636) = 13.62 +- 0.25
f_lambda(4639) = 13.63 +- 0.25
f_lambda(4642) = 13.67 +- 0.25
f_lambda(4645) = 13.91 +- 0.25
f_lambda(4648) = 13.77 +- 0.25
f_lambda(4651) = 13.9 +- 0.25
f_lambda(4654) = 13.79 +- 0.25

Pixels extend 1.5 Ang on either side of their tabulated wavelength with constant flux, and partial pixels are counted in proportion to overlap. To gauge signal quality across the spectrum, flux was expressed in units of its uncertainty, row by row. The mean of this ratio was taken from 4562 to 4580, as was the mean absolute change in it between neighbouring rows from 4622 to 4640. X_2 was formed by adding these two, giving 56.3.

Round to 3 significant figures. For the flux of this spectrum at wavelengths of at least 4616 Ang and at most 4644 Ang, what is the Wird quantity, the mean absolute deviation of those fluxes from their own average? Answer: 0.293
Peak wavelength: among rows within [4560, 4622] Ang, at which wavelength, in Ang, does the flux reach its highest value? 4573 Ang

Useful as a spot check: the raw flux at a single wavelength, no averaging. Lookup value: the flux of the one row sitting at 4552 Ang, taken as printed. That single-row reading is 13.34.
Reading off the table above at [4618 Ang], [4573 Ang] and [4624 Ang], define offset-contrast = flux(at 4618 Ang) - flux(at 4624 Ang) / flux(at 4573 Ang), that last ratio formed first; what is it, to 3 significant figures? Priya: 13.4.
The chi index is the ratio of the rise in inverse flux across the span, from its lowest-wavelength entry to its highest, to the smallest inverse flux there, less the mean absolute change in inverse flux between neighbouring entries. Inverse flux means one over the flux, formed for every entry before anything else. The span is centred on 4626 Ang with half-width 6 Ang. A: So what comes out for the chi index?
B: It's -0.05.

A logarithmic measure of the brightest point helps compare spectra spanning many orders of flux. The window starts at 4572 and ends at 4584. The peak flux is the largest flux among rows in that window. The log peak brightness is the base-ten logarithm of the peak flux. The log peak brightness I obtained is 1.17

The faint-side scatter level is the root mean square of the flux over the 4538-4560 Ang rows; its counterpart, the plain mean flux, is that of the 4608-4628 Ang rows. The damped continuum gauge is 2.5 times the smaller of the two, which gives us 34.5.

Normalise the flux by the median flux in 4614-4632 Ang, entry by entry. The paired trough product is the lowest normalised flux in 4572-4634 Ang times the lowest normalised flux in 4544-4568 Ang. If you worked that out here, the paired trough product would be 0.88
